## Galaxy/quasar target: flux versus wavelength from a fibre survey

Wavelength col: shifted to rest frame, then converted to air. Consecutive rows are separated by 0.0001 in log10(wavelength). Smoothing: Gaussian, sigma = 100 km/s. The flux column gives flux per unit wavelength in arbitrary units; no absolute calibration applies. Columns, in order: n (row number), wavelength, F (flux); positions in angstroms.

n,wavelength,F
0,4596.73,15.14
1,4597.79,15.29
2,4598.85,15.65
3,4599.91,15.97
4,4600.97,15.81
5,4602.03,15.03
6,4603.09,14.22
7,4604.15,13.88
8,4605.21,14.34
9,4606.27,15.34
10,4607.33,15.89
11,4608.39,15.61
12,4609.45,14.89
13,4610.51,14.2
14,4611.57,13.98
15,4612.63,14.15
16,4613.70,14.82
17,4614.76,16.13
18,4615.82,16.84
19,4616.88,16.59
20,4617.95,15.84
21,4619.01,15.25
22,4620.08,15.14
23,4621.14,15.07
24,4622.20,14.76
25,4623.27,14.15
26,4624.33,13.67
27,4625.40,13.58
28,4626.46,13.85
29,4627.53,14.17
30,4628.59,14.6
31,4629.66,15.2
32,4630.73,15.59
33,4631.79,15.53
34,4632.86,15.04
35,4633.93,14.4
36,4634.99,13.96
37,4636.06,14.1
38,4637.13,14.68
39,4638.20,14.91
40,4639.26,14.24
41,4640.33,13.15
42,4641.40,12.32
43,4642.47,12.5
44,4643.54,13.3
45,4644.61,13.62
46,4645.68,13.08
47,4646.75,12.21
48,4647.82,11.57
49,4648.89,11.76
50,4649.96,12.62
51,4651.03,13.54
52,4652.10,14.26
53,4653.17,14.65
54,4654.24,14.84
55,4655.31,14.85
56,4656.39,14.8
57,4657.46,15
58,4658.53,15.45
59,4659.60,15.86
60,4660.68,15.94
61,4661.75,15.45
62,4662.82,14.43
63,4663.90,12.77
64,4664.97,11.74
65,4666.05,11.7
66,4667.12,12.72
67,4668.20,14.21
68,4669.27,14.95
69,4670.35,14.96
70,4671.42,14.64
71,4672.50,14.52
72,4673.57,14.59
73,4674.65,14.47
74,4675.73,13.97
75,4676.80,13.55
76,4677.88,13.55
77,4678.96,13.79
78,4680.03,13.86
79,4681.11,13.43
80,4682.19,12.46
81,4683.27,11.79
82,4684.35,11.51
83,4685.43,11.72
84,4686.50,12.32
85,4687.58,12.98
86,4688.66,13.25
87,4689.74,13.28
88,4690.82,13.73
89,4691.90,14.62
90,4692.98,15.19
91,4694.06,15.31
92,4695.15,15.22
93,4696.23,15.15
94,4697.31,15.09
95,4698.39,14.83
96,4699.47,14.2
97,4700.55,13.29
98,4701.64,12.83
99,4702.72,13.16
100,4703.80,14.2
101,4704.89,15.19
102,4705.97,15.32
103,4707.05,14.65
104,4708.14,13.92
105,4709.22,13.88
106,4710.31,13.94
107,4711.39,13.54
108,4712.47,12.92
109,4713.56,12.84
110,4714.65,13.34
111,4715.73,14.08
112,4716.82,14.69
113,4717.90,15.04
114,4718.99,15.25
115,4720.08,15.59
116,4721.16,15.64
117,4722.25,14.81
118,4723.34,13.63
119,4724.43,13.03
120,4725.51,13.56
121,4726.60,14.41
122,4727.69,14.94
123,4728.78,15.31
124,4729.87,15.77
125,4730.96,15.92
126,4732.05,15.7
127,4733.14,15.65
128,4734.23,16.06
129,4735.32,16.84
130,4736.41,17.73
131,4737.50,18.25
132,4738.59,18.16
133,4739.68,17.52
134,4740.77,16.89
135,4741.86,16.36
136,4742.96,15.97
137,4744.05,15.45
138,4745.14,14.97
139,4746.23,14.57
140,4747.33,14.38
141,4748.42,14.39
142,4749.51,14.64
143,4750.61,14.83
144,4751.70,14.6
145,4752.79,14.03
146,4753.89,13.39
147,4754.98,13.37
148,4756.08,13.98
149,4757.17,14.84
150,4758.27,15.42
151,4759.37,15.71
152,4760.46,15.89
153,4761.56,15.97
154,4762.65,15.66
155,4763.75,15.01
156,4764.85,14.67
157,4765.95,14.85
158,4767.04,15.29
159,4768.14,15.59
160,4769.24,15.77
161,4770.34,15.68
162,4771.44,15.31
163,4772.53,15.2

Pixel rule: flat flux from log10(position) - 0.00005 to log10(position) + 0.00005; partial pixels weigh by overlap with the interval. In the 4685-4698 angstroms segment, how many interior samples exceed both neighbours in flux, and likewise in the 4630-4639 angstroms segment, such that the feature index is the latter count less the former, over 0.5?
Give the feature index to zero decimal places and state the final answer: -2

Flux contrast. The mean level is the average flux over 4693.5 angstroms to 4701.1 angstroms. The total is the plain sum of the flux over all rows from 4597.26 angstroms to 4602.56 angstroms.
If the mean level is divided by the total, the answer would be 0.19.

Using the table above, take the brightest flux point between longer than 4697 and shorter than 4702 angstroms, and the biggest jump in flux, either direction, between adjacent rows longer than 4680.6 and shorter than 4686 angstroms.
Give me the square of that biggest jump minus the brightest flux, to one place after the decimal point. -14.1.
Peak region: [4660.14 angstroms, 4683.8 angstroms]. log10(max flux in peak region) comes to 1.20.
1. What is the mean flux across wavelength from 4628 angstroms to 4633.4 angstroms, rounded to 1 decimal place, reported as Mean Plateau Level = 15.2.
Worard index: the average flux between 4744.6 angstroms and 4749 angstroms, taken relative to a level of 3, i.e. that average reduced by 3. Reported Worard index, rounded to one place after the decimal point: 11.6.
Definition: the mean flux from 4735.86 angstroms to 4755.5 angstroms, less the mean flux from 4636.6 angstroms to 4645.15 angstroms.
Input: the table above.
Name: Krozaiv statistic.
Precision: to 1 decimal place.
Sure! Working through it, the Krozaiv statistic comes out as 1.9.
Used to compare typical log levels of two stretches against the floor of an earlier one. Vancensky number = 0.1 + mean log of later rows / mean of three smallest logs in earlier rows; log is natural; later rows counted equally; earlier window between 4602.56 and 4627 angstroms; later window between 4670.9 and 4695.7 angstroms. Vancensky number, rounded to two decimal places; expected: 1.10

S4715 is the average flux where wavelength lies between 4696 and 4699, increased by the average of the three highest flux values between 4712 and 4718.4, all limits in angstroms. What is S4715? 29.6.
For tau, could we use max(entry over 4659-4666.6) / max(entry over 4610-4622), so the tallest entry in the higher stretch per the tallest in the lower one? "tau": 0.95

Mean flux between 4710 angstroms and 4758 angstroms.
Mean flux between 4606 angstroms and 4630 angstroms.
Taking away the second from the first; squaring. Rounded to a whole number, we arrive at 0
